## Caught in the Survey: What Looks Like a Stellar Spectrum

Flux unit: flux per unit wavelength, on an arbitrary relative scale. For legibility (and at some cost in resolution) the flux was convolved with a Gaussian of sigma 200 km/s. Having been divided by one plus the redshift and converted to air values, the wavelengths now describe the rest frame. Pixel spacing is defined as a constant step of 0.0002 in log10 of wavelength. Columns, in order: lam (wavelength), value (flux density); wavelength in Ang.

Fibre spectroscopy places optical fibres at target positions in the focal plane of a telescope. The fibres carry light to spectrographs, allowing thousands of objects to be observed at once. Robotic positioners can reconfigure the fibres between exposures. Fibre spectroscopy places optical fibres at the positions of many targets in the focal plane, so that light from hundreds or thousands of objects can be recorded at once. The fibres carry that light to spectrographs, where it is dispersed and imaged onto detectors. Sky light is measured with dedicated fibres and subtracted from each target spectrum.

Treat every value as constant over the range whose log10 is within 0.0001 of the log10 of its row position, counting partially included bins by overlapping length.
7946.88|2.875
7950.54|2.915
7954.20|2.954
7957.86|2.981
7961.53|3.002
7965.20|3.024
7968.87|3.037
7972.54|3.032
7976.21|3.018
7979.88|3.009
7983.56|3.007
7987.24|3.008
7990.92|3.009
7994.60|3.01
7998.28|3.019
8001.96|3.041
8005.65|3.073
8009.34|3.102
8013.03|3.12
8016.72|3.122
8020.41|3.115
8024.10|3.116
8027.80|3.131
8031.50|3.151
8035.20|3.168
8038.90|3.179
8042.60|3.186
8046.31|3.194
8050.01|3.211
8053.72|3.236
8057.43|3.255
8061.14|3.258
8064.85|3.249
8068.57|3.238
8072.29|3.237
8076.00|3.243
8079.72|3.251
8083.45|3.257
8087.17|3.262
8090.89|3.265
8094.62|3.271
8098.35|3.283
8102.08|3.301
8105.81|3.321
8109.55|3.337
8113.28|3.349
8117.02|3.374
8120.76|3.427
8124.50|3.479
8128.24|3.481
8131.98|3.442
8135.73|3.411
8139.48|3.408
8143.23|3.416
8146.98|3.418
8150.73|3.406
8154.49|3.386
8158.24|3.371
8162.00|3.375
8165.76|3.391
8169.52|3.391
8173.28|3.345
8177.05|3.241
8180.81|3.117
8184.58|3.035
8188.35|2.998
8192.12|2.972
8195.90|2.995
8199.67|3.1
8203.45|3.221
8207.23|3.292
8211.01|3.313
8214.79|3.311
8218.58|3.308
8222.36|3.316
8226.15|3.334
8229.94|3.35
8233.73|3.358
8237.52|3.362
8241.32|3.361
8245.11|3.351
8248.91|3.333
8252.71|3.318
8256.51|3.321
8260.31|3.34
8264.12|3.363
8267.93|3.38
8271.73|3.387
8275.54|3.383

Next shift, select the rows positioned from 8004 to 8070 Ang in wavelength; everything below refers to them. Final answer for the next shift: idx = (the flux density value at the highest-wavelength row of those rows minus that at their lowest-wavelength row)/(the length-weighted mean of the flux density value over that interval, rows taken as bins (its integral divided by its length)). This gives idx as 0.05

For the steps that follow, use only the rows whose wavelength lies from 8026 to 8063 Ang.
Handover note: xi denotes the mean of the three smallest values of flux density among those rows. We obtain 3.15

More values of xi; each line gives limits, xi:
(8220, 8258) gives 3.32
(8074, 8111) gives 3.25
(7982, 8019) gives 3.01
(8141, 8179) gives 3.32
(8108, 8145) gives 3.35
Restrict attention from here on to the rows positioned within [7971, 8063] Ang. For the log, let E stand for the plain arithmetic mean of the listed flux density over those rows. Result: 3.11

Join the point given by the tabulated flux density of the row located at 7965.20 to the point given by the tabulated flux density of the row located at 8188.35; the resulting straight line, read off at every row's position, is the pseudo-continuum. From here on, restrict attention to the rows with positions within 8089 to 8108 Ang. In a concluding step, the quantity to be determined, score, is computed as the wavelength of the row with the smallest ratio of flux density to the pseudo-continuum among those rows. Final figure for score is 8090.89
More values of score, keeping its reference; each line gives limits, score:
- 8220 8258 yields 8222.36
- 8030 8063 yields 8031.50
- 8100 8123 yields 8102.08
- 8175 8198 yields 8192.12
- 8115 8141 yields 8117.02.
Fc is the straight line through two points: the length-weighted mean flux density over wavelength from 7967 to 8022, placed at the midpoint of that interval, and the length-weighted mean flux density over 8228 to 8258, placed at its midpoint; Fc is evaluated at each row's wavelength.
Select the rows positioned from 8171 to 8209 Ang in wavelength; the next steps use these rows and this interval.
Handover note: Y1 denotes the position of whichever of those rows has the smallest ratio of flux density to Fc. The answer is 8192.12 Ang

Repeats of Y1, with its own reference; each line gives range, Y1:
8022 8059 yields 8024.10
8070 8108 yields 8072.29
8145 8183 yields 8180.81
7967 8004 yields 7994.60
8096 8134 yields 8098.35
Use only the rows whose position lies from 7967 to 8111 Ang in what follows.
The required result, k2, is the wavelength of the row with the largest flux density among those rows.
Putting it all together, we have 8109.55 Ang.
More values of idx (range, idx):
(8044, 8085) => 0.02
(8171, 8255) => -0.01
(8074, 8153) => 0.05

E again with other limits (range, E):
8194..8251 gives 3.29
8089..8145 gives 3.37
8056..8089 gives 3.25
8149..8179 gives 3.36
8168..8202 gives 3.13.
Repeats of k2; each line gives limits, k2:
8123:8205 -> 8128.24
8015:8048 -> 8046.31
